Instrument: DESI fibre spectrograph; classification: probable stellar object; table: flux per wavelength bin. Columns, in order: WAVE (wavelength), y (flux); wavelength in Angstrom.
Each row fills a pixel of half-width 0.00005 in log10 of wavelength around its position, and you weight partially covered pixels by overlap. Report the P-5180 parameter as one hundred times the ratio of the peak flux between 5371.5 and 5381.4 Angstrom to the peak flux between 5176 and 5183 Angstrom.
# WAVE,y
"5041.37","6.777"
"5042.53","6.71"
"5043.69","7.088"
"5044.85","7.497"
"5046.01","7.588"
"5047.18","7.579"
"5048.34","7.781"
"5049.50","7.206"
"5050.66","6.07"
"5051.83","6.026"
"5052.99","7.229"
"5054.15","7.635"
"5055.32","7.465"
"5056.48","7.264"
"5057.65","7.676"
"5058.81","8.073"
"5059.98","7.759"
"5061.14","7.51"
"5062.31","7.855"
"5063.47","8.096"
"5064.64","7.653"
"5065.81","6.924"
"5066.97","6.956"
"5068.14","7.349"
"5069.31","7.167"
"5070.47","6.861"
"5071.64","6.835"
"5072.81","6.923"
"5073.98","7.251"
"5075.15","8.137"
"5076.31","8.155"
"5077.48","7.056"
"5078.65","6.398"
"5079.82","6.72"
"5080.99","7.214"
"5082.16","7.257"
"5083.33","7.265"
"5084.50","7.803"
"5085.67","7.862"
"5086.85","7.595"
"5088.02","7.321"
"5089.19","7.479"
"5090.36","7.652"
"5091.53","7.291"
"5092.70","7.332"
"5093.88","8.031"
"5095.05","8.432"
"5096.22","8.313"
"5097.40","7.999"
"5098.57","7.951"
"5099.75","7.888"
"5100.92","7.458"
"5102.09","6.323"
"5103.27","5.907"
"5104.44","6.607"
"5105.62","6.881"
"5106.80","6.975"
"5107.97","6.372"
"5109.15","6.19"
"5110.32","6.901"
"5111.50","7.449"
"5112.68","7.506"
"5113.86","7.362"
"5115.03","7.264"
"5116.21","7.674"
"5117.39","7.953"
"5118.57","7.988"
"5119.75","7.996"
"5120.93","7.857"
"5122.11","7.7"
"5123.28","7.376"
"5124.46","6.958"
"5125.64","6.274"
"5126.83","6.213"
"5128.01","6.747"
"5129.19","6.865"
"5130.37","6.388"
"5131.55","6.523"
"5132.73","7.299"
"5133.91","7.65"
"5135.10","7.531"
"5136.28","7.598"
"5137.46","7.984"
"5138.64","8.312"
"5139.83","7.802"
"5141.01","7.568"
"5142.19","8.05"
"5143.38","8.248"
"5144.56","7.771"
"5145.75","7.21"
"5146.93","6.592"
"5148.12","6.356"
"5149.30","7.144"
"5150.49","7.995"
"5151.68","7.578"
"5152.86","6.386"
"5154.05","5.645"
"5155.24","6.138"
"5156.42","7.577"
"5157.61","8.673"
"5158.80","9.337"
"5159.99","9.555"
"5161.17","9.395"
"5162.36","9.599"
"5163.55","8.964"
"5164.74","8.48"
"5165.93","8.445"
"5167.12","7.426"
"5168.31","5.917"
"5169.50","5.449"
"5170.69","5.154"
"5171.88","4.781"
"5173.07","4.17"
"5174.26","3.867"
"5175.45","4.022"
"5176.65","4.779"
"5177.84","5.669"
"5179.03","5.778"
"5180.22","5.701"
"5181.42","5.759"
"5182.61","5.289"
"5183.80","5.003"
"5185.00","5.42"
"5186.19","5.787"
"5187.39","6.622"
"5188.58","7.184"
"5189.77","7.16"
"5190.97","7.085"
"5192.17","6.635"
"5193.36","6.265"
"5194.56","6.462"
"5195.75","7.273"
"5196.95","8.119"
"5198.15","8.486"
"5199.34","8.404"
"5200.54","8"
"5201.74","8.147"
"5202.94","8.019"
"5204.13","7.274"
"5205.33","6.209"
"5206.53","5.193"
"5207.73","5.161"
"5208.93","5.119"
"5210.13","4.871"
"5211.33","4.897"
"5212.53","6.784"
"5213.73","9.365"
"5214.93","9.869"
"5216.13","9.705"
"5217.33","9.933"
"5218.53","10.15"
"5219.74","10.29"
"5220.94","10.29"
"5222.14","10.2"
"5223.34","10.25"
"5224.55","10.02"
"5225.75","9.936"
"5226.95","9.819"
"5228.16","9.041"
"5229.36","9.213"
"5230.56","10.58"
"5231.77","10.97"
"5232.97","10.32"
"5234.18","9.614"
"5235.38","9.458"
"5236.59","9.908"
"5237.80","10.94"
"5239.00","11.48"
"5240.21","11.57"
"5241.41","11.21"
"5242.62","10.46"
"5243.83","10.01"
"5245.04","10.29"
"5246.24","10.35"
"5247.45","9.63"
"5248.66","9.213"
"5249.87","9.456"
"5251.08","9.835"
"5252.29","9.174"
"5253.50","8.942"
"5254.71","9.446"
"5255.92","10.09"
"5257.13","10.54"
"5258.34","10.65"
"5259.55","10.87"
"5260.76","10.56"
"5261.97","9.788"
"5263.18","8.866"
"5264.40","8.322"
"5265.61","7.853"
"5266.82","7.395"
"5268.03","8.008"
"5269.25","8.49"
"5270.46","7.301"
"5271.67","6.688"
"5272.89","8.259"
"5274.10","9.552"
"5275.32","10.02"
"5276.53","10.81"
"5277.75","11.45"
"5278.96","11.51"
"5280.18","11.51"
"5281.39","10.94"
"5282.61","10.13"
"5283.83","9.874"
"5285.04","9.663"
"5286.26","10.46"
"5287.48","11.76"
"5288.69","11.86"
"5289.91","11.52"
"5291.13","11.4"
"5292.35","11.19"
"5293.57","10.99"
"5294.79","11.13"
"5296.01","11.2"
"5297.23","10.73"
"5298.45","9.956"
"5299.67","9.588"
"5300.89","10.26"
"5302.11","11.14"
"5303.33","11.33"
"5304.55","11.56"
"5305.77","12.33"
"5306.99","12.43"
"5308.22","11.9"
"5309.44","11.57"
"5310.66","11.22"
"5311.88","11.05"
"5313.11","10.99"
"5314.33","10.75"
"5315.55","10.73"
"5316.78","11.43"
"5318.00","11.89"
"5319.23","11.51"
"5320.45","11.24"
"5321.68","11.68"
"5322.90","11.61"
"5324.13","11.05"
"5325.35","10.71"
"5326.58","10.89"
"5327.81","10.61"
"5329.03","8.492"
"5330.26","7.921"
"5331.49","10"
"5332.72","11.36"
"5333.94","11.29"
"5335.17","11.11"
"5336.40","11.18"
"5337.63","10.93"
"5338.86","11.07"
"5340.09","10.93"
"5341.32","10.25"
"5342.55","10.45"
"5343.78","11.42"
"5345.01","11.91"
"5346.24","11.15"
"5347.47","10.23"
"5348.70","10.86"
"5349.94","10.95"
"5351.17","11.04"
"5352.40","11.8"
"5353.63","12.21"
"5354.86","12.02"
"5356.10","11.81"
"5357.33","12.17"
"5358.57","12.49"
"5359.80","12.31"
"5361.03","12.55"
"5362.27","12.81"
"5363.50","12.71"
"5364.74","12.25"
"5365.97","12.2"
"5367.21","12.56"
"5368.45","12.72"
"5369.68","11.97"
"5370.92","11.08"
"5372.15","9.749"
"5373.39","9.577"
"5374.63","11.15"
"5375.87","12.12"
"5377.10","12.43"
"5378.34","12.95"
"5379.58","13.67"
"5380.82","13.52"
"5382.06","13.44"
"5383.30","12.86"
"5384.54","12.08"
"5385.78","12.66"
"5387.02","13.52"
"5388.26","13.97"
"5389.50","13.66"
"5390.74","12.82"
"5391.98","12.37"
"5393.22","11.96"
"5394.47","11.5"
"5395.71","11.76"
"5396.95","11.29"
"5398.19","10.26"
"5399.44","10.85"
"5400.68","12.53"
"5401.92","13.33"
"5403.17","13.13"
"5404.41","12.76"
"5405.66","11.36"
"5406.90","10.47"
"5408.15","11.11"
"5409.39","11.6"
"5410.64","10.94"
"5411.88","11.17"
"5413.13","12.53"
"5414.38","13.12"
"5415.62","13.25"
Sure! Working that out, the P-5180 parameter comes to 237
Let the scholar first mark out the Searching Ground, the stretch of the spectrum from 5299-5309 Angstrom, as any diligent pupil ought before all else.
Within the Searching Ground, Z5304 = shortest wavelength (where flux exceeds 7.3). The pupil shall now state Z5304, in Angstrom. 5299.67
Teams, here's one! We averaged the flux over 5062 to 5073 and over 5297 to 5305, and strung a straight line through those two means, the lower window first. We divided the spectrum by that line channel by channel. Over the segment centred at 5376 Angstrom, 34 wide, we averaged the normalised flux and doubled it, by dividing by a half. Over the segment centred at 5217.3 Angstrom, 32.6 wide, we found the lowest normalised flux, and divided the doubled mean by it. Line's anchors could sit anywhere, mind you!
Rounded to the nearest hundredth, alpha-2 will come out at 4.06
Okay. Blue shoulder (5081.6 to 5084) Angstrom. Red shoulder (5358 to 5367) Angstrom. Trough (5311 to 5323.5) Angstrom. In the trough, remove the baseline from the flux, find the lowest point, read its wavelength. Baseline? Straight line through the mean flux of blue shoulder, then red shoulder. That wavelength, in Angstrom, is 5315.55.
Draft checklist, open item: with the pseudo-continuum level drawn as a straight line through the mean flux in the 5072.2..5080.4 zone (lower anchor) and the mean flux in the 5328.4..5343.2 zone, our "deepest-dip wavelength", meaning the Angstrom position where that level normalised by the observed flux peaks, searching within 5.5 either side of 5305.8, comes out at 5300.89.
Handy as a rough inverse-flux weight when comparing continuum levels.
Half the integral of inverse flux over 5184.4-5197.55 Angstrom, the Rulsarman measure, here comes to 0.99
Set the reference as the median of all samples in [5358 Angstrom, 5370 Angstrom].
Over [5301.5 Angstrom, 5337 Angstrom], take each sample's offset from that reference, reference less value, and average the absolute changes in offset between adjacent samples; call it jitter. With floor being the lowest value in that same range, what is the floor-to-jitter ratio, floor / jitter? 16.9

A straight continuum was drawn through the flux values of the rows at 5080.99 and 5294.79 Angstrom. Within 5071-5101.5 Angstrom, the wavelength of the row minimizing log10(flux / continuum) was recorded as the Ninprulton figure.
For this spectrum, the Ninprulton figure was 5078.65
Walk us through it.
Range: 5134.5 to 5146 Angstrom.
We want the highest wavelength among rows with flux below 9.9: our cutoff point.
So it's 5145.75 Angstrom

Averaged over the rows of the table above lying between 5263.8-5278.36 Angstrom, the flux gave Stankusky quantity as 8.7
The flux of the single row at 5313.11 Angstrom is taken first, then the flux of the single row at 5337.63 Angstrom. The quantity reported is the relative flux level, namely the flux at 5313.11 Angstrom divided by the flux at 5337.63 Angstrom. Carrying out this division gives 1.0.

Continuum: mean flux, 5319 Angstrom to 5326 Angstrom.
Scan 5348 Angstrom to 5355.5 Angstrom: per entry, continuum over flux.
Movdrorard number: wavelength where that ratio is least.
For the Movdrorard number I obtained 5353.63 Angstrom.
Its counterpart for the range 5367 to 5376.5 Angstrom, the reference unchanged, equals 5368.45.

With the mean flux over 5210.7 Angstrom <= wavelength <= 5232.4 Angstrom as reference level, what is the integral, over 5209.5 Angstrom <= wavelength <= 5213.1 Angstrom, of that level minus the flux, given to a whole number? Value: 14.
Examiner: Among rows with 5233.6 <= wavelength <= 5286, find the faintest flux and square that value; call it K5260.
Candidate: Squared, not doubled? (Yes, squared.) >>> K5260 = 45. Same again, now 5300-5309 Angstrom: 105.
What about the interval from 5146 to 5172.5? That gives 23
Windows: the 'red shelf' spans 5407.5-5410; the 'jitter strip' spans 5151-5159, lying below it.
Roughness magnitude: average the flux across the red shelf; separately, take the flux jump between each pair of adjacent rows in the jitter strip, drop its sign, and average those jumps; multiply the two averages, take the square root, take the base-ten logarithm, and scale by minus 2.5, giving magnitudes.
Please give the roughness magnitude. -1.3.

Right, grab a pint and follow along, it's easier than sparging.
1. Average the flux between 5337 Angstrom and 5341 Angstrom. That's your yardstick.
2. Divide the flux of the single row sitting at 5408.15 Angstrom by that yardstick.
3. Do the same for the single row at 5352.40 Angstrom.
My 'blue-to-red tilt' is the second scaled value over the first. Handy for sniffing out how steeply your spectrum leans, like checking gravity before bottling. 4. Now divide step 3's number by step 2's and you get 1.06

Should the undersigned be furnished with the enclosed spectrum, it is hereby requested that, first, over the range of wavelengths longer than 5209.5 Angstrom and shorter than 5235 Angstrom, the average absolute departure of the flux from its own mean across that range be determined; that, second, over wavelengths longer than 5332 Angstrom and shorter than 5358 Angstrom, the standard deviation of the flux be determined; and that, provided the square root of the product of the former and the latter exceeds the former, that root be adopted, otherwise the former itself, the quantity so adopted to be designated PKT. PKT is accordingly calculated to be 1.1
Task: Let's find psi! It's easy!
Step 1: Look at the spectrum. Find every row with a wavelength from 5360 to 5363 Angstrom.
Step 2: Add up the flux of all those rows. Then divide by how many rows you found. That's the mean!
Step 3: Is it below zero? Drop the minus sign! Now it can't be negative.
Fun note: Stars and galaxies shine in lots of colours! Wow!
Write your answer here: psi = 13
